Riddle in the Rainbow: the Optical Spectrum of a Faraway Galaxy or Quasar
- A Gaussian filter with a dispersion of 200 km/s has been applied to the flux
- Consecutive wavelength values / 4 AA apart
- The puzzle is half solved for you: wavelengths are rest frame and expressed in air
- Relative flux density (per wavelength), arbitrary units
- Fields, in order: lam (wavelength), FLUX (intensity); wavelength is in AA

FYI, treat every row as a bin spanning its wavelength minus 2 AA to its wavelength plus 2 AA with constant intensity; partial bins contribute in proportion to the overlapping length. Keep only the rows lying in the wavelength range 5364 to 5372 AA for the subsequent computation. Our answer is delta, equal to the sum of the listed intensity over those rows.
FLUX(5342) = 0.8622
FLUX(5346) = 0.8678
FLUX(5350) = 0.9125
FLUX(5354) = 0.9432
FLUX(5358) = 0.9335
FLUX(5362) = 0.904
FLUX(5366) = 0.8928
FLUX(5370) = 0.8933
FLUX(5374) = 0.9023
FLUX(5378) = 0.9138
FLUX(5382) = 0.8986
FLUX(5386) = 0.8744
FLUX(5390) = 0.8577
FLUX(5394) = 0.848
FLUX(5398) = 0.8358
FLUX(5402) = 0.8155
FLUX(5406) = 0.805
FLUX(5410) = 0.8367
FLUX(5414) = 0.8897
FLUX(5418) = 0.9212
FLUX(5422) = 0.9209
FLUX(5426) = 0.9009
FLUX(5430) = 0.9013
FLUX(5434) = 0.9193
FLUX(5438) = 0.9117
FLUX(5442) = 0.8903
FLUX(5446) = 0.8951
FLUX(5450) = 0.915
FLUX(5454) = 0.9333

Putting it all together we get 1.8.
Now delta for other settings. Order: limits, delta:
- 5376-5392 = 3.5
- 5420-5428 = 1.8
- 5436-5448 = 2.7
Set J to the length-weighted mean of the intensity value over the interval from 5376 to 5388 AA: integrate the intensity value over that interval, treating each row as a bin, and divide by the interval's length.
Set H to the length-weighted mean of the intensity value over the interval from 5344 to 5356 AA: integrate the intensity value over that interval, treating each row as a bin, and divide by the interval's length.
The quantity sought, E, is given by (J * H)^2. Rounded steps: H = 0.908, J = 0.896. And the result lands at 0.66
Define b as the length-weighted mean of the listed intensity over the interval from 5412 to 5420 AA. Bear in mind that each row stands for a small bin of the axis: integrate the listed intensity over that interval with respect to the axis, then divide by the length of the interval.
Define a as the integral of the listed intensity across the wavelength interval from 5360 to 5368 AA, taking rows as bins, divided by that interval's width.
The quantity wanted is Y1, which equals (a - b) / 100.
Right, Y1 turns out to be -0.0001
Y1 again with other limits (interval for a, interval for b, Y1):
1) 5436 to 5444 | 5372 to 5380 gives -0.0001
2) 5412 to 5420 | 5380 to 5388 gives 0.0002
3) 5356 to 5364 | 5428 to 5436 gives 0.0001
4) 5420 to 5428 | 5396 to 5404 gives 0.0009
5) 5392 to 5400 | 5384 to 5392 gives -0.0002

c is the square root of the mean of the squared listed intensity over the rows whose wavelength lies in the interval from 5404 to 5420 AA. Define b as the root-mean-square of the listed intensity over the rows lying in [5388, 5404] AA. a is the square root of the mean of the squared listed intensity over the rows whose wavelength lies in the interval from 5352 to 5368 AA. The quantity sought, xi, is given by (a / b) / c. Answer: 1.27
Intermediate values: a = 0.919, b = 0.839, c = 0.86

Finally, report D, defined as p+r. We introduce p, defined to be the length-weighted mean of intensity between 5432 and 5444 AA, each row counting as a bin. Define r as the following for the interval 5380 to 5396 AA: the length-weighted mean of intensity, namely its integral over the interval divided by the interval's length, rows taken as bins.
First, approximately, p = 0.907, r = 0.870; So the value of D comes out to 1.78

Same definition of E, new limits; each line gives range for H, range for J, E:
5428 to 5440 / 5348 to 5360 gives 0.72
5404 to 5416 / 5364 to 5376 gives 0.57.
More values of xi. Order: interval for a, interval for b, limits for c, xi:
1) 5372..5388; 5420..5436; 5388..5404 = 1.17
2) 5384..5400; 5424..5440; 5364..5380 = 1.04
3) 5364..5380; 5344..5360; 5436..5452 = 1.09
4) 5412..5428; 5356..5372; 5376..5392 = 1.13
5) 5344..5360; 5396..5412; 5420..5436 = 1.22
